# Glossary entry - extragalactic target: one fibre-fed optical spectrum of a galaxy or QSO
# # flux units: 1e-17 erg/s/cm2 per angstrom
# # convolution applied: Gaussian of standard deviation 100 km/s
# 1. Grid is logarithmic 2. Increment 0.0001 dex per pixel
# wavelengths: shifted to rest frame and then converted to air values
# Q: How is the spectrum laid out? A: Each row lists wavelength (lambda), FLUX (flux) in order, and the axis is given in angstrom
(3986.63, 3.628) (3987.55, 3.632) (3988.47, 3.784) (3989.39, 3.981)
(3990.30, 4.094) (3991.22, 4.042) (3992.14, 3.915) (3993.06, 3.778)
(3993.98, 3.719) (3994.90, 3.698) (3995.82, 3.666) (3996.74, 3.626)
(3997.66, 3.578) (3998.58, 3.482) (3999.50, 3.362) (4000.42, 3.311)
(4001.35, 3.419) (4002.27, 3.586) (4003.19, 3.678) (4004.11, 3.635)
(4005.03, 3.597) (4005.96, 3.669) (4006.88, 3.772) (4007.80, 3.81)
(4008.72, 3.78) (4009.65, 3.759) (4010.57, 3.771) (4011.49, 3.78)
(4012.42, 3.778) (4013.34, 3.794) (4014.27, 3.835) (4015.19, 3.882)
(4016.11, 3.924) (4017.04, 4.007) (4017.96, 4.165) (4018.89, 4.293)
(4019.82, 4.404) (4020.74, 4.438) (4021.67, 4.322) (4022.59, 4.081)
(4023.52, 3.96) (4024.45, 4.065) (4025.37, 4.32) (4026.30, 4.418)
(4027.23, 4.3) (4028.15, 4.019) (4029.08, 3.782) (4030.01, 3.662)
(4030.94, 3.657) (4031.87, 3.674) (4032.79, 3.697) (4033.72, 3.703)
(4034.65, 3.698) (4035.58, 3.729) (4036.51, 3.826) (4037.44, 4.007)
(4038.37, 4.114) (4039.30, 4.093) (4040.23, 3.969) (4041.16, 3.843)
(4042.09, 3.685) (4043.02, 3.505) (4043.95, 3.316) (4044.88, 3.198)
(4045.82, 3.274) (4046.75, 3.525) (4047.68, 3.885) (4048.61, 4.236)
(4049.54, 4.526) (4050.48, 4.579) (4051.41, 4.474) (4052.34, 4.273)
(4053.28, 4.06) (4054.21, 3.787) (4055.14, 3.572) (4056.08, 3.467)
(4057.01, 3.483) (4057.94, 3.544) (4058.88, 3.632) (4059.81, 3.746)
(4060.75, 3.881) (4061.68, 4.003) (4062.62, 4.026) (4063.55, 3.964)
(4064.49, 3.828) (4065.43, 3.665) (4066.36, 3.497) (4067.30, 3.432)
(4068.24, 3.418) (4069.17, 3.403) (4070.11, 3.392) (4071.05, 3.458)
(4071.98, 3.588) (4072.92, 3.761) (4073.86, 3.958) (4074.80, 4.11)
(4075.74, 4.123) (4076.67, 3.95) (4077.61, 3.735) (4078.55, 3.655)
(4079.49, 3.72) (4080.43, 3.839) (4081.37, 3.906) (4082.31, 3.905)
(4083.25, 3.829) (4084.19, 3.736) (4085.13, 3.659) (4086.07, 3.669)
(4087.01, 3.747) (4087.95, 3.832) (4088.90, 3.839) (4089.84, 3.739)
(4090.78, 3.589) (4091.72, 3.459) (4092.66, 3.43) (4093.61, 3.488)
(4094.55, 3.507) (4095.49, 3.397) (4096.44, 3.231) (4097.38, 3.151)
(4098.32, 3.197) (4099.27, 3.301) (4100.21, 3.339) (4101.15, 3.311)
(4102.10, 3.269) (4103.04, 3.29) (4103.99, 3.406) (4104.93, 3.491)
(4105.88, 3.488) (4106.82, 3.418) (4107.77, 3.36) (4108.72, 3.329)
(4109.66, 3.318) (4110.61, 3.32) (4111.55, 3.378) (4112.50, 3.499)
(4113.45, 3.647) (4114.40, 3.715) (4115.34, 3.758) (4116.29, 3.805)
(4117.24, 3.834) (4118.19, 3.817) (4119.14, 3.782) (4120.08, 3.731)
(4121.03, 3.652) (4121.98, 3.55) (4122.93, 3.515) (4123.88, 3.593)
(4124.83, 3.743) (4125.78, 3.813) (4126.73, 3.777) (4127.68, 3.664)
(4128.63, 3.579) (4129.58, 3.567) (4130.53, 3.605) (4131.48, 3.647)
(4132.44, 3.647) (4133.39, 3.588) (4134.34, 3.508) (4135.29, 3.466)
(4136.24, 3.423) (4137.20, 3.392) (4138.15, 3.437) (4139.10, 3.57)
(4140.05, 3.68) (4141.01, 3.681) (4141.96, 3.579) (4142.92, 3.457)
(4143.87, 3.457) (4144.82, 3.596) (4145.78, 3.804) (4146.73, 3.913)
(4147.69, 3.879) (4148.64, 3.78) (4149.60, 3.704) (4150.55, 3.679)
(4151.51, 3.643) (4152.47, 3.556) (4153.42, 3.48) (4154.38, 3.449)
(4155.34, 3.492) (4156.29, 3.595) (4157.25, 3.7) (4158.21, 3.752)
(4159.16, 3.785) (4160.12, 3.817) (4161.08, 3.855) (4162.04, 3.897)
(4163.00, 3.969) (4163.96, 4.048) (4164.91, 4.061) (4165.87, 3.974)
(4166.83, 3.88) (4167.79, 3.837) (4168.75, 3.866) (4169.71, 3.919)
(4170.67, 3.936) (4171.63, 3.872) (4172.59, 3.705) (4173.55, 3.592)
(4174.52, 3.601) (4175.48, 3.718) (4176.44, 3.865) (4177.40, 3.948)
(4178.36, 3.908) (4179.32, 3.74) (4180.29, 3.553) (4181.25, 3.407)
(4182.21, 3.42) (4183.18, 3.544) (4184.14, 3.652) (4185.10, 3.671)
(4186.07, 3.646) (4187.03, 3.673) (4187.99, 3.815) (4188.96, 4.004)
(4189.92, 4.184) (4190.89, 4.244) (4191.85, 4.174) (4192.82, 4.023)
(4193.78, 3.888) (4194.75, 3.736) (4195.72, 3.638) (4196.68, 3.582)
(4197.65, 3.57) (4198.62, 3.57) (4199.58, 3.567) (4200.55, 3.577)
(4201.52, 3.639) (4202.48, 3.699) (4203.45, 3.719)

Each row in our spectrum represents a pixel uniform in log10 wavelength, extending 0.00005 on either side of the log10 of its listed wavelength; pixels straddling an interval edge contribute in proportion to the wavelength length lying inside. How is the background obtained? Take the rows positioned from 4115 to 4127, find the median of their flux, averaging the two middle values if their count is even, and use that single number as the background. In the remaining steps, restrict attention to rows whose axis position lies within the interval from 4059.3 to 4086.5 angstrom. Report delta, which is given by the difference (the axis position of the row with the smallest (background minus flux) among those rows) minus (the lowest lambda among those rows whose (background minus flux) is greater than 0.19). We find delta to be 9.4 angstrom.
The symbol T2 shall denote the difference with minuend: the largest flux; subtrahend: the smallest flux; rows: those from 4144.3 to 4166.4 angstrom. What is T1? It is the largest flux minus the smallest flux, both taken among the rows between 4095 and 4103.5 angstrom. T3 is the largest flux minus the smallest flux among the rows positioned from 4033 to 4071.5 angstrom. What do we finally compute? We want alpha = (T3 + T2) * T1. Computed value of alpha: 0.49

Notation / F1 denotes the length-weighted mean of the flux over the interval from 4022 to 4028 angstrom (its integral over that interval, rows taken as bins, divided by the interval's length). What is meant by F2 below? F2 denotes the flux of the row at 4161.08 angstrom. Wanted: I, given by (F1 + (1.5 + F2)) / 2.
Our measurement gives 4.77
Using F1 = 4.19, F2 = 3.855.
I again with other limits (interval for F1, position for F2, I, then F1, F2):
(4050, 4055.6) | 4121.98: 4.59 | 4.12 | 3.55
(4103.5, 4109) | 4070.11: 4.15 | 3.41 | 3.392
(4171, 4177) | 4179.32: 4.49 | 3.73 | 3.74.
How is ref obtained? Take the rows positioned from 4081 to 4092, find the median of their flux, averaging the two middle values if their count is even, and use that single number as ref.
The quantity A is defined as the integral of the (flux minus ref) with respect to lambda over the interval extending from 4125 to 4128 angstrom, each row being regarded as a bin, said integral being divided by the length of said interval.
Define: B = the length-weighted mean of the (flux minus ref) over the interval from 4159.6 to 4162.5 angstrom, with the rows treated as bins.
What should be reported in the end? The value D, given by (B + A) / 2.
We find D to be 0.06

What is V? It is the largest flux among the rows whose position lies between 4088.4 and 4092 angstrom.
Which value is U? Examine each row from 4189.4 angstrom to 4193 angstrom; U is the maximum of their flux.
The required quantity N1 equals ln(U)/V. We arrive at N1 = 0.377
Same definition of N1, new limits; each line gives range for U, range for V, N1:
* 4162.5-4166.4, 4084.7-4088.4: 0.366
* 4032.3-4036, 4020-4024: 0.297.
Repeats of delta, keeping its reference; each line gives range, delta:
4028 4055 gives 7.5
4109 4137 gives 7.6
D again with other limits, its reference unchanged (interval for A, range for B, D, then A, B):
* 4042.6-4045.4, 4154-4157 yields -0.31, -0.41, -0.21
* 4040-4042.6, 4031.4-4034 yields 0.01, 0.07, -0.05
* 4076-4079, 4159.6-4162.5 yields 0.09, 0.06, 0.11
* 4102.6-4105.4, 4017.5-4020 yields 0.09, -0.35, 0.53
